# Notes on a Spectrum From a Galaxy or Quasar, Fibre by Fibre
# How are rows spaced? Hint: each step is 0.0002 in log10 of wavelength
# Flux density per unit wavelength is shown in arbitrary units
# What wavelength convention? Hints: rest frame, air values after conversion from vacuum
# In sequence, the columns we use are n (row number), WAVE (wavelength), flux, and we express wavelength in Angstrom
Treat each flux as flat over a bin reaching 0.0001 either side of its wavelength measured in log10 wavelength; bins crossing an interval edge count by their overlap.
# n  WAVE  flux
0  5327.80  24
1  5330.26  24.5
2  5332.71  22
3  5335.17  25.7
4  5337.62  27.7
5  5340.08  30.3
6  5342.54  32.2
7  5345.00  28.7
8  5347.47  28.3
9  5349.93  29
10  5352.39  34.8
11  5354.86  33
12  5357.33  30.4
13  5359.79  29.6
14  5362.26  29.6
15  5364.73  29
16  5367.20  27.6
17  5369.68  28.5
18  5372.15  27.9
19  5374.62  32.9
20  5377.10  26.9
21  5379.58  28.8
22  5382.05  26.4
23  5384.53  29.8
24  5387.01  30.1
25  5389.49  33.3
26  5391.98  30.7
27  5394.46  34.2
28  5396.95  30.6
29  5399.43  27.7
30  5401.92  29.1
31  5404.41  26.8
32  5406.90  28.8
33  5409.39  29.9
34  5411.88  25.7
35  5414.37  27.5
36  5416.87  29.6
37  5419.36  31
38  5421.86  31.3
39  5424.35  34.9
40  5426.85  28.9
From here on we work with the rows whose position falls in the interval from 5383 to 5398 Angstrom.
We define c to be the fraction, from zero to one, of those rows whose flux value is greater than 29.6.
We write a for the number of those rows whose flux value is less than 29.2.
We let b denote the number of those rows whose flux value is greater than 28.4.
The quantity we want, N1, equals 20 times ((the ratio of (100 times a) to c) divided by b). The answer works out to 0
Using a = 0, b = 6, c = 1.0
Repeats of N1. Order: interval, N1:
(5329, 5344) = 12000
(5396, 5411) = 6000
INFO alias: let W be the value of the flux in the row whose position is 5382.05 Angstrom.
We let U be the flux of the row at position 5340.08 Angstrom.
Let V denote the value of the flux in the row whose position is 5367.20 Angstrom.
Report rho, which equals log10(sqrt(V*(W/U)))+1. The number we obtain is 1.69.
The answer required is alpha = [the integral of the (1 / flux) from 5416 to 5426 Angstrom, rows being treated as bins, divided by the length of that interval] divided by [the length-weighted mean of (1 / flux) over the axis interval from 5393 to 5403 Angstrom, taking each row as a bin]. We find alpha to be 0.96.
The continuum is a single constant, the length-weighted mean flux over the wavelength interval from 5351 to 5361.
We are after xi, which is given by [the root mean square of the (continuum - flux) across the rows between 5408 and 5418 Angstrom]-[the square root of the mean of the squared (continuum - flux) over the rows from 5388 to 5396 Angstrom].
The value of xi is 2.4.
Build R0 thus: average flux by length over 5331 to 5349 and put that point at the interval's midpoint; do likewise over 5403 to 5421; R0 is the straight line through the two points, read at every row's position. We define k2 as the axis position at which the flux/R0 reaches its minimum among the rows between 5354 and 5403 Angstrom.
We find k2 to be 5382.05 Angstrom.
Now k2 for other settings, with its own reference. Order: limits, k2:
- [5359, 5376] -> 5367.20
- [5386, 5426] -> 5411.88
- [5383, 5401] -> 5399.43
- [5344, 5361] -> 5347.47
